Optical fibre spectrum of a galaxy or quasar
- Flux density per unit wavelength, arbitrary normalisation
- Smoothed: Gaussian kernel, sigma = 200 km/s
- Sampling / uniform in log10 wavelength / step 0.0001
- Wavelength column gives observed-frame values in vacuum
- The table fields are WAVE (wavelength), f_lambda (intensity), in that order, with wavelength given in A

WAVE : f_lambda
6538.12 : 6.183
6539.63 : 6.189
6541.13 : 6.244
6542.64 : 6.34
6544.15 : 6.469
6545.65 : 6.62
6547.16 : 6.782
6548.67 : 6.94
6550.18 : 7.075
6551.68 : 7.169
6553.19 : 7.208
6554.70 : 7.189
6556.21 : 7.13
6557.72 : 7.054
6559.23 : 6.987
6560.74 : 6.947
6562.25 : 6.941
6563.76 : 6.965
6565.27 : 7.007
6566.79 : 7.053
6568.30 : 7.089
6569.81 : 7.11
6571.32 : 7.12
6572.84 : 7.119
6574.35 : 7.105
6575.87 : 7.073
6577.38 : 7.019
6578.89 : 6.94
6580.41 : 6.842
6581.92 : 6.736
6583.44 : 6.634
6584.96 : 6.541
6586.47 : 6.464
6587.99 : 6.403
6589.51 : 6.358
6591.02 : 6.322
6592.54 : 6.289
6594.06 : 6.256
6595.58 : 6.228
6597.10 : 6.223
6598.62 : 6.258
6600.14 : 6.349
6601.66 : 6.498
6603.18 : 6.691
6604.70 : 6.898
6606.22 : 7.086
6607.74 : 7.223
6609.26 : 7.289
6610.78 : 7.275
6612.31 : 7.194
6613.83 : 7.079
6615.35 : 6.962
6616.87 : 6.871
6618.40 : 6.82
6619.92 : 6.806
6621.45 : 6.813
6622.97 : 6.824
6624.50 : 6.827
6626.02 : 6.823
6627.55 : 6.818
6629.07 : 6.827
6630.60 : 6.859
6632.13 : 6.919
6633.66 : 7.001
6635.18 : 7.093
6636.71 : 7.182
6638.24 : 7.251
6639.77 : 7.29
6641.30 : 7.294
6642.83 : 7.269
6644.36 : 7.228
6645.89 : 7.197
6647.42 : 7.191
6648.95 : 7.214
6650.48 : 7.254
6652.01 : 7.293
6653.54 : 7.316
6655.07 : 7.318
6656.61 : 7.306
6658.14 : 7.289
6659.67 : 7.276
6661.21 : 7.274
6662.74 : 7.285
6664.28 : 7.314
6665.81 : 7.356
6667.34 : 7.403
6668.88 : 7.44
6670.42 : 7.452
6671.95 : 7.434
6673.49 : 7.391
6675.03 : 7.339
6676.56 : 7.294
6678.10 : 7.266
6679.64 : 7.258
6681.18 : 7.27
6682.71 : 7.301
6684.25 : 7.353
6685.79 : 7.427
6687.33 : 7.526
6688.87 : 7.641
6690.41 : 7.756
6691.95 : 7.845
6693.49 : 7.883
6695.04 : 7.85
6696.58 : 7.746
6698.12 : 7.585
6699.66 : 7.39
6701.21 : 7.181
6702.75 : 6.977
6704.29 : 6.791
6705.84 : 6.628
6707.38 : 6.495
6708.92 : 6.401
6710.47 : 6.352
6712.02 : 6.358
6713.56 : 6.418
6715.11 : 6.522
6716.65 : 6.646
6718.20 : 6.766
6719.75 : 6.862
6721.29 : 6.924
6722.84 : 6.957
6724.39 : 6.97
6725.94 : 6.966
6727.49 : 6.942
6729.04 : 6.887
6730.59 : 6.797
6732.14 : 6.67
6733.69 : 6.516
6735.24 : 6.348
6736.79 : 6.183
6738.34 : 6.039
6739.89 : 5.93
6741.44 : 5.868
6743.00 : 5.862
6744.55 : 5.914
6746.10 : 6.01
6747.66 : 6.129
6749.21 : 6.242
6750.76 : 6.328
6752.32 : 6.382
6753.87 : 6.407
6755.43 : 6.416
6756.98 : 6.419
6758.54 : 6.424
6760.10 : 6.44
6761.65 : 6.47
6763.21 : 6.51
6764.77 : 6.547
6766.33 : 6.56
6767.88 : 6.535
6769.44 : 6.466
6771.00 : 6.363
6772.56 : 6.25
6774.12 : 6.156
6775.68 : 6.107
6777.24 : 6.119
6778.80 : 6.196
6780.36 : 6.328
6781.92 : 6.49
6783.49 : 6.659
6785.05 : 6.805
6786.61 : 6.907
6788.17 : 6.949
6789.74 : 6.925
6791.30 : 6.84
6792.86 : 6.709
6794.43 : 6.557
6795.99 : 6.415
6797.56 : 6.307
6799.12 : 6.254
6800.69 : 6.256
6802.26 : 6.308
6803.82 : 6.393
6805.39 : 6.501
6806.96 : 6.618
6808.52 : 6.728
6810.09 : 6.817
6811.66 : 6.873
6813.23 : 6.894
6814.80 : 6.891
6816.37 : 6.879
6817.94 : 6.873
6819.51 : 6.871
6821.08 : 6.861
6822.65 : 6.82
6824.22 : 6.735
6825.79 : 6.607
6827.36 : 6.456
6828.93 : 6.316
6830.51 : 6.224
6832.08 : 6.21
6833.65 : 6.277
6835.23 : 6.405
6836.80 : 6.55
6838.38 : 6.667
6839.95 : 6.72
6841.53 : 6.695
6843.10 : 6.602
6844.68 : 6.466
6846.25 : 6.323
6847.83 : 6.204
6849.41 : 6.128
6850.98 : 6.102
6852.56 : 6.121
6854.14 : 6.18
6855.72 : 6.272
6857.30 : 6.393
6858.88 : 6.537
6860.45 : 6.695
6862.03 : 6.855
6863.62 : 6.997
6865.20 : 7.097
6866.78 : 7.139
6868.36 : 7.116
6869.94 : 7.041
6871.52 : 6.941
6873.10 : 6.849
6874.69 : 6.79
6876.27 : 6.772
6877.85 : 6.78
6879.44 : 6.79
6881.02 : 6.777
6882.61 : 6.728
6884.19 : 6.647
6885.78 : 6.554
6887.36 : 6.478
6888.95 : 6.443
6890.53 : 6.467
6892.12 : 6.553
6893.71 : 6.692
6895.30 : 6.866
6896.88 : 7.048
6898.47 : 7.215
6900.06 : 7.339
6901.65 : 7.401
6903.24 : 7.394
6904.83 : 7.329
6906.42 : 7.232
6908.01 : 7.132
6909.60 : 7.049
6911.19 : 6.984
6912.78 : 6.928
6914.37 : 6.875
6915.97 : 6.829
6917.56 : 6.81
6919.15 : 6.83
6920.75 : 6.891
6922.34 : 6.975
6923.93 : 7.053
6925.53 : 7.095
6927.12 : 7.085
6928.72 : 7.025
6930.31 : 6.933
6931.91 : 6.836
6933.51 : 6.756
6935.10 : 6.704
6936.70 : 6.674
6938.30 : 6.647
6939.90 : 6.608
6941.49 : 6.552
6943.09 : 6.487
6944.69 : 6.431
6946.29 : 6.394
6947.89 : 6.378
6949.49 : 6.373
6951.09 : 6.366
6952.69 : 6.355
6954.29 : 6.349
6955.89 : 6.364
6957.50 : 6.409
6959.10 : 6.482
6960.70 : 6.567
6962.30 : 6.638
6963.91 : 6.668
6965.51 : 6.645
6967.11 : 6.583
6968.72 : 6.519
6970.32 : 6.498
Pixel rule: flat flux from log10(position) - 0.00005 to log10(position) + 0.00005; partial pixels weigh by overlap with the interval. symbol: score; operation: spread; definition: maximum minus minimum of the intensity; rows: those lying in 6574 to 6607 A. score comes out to 0.88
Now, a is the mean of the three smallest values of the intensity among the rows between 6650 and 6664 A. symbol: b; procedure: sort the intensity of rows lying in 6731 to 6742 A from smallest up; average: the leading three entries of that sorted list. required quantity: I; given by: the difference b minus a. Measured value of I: -1.32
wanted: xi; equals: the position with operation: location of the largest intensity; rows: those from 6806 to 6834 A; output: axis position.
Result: 6813.23 A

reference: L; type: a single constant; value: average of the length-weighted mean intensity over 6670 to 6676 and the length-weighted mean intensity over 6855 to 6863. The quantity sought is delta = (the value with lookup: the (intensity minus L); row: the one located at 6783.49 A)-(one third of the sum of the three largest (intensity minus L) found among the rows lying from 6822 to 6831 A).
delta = -0.1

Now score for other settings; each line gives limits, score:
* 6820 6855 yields 0.76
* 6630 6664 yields 0.46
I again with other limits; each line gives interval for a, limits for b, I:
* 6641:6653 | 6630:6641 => -0.27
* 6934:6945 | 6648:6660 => 0.76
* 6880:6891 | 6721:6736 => 0.05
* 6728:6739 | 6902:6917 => 0.69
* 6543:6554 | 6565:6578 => 0.40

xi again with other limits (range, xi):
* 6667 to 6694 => 6693.49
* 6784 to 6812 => 6788.17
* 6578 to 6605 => 6578.89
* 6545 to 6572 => 6553.19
